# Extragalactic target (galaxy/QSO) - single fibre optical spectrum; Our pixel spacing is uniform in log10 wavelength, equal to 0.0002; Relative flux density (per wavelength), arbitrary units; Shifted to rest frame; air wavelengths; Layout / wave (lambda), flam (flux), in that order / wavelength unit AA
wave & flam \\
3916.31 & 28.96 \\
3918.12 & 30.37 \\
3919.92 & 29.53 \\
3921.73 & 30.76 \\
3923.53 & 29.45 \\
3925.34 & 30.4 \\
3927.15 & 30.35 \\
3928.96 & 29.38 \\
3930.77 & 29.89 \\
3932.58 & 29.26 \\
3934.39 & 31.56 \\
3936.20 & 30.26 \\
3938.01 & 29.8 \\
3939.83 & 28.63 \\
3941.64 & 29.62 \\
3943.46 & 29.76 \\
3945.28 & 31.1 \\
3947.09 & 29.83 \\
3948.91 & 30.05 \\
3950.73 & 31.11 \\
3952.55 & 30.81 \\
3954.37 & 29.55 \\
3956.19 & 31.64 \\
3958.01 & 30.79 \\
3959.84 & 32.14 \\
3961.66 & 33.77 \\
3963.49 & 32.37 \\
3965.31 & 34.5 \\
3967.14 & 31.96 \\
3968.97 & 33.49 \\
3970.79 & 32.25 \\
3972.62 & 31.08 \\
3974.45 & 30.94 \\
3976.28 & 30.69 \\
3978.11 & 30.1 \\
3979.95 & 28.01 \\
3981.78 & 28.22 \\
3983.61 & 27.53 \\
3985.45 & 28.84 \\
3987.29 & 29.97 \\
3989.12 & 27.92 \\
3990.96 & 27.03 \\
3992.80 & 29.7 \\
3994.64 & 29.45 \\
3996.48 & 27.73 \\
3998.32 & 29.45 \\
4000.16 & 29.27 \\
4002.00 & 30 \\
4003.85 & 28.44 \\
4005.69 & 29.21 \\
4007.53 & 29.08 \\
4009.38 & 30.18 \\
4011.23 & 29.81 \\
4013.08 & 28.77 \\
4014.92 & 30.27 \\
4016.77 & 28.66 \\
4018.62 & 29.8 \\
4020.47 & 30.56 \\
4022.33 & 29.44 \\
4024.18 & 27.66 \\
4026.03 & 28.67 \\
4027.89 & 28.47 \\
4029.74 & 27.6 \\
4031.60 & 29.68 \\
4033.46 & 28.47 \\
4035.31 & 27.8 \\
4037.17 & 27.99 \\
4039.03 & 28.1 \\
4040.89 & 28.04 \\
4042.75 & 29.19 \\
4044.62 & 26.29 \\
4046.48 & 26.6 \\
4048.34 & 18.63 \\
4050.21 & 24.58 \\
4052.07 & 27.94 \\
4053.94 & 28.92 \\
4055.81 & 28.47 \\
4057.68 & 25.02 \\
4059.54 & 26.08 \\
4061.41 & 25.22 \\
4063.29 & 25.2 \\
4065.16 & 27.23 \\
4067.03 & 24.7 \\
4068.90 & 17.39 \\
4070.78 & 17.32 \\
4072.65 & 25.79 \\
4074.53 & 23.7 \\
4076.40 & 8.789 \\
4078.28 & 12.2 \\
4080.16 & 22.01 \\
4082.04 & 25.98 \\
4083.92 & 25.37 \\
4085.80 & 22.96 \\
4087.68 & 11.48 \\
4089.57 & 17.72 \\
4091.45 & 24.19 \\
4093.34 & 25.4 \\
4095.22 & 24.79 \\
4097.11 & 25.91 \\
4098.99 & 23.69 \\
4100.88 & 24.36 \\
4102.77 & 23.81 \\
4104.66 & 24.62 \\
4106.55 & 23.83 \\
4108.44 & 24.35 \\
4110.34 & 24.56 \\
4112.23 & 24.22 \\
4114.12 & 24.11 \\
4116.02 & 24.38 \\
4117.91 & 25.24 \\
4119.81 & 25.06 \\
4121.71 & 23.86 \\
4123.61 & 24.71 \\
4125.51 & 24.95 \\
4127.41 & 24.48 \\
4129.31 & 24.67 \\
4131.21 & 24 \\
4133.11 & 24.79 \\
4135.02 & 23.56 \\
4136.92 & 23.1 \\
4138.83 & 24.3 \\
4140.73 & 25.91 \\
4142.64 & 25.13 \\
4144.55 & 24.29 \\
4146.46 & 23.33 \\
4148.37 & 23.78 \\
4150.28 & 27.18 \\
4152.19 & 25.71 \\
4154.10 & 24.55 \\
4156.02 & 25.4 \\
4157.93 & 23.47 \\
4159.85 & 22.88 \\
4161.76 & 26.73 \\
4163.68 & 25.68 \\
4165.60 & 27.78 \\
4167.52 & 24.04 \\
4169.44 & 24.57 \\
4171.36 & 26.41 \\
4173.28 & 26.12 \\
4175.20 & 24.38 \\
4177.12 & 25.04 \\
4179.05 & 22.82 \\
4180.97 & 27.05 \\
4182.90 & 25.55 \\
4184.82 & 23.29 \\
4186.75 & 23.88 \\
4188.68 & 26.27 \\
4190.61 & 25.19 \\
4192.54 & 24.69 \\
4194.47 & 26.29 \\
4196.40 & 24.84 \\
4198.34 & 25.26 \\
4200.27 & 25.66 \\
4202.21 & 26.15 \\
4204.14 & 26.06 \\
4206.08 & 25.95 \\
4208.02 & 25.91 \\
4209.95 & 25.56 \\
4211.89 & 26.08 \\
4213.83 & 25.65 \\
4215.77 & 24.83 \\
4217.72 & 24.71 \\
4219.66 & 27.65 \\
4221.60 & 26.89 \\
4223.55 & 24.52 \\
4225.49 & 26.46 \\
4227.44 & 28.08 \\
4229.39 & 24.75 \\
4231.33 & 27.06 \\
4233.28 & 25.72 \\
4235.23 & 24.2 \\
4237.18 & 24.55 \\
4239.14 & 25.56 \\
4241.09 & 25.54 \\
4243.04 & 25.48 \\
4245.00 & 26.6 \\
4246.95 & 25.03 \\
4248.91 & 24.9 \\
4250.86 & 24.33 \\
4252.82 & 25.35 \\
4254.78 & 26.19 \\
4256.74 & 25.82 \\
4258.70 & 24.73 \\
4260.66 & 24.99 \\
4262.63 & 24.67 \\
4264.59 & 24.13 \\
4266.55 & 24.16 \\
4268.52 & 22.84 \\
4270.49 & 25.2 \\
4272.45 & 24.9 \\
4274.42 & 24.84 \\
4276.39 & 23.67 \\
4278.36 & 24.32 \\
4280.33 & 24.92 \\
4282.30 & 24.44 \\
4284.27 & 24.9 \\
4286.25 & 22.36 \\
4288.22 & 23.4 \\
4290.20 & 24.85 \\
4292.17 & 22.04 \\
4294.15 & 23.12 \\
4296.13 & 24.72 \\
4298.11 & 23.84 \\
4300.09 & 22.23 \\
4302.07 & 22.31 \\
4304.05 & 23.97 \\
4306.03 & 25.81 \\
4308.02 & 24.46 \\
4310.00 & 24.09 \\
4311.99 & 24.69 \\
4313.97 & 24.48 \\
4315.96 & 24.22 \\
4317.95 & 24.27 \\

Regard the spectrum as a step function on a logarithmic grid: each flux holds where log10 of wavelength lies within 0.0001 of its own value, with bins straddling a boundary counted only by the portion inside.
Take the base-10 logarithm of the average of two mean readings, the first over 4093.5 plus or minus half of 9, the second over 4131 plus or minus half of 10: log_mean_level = 1.38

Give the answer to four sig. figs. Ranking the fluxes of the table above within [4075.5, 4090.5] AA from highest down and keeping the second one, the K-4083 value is 25.37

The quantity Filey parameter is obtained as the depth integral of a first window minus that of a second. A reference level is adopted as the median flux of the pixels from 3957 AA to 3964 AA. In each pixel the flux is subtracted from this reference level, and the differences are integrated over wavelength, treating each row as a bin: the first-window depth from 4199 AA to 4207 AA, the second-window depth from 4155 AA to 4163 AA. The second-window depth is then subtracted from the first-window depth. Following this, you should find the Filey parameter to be -10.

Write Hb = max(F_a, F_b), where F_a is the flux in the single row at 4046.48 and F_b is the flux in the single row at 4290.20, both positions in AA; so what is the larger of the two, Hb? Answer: 27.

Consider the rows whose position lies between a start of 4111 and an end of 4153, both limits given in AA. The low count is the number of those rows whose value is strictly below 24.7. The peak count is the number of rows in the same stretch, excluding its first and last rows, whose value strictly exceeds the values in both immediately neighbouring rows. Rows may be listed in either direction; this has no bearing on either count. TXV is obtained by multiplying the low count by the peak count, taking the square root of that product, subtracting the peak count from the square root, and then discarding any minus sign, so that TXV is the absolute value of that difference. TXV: 2.8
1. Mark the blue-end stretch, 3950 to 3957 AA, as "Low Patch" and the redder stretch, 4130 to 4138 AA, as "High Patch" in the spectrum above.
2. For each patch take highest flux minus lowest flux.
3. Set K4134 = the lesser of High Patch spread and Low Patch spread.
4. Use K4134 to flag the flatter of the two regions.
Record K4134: 1.69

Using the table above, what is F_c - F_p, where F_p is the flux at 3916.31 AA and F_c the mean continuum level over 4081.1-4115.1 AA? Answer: -6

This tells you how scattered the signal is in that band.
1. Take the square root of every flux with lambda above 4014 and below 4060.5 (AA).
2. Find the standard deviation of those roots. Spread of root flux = 0.24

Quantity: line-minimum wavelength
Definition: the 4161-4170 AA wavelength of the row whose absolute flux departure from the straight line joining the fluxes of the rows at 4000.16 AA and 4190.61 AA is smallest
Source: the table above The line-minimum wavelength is 4163.68 AA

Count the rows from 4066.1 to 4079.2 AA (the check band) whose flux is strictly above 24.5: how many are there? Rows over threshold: 2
